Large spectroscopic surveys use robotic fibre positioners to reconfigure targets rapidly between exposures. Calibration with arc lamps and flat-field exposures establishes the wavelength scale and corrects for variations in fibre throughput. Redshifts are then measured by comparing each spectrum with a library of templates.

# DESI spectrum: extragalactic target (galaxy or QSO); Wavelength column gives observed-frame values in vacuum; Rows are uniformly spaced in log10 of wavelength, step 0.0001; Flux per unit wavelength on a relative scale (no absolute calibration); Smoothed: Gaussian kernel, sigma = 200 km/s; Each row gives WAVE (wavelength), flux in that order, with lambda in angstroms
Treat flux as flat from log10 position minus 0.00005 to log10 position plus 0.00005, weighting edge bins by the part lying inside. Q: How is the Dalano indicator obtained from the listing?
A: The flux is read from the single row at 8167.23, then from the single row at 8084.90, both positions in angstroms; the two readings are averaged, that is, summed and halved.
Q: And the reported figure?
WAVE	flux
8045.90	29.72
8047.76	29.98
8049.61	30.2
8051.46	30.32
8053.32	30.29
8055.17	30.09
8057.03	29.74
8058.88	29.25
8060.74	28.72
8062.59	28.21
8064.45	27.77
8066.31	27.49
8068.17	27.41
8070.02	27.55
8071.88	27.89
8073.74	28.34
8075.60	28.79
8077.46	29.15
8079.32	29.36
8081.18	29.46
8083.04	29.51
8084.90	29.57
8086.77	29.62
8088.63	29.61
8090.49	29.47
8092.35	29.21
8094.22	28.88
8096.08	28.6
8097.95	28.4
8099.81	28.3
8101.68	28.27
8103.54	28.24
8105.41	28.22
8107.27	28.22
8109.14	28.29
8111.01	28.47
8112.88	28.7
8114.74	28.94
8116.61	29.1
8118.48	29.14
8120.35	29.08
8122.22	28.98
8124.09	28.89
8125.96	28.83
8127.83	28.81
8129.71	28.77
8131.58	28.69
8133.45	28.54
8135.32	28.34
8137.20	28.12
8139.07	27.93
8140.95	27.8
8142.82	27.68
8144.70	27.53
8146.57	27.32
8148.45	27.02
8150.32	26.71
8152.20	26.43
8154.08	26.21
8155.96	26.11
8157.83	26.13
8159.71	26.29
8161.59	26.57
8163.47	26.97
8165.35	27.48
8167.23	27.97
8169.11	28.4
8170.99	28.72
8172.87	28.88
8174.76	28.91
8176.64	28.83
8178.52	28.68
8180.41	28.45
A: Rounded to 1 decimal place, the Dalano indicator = 28.8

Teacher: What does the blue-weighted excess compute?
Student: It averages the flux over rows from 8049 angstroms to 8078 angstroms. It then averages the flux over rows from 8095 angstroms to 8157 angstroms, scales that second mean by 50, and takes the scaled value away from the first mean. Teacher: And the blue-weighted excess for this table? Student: -1378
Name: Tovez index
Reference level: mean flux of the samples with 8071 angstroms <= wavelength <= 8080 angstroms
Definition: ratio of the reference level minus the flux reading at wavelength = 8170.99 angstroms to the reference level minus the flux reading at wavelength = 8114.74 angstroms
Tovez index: 0.1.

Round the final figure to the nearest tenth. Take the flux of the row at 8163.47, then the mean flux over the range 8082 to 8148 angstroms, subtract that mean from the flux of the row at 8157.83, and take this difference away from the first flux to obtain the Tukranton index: 29.5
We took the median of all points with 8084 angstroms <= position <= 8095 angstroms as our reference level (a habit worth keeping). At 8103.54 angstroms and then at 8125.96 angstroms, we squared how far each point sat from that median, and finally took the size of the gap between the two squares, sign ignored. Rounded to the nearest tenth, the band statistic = 1.2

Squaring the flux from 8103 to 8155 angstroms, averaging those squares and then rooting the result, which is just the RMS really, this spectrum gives 28.2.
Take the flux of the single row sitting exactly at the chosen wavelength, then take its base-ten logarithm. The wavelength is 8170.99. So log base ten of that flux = 1.46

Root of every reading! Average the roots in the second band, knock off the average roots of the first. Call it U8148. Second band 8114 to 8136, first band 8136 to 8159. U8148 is 0.17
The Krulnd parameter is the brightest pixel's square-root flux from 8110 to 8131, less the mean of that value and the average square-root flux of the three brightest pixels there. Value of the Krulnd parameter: 0.0015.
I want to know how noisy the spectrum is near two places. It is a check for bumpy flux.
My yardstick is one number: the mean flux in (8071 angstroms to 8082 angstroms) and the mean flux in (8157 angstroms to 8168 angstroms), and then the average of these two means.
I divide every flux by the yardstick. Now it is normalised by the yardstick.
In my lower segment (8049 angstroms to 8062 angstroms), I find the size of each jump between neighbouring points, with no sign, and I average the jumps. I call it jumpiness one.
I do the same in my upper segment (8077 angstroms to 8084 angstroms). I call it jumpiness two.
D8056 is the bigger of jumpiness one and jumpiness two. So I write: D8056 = 0.0103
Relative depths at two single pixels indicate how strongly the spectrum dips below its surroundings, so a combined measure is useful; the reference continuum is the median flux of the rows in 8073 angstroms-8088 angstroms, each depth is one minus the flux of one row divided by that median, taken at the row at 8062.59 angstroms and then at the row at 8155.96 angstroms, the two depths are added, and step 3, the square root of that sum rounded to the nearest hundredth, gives 0.39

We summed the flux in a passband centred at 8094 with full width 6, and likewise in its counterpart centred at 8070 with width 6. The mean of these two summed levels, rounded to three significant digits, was 84.8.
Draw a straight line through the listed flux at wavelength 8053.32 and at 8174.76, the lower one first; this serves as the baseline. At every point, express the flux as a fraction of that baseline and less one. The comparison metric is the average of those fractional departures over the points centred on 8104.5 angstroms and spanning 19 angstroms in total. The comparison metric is -0.045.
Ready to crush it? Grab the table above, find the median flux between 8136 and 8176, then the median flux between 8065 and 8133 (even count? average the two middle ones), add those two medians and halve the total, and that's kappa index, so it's 28.1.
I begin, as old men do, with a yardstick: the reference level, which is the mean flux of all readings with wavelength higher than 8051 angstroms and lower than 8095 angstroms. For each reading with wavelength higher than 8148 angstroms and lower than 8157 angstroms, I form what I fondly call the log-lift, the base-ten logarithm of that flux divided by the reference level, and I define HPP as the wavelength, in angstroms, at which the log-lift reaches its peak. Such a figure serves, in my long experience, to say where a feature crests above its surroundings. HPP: 8148.45 angstroms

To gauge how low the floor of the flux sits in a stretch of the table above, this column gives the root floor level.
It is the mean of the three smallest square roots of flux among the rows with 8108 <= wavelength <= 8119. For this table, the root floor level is 5.34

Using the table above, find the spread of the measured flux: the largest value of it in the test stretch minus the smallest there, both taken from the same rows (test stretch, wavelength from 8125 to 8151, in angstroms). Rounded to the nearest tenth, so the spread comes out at 2.1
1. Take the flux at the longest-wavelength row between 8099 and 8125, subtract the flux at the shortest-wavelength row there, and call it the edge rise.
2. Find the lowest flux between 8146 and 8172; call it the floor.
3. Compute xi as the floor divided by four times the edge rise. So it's 11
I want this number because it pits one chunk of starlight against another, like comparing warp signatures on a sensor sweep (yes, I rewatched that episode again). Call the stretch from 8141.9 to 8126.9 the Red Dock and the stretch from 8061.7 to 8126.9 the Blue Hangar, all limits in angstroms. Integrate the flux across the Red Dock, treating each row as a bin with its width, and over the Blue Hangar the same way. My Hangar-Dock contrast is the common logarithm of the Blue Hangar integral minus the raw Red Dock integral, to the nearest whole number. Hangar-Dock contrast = -422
